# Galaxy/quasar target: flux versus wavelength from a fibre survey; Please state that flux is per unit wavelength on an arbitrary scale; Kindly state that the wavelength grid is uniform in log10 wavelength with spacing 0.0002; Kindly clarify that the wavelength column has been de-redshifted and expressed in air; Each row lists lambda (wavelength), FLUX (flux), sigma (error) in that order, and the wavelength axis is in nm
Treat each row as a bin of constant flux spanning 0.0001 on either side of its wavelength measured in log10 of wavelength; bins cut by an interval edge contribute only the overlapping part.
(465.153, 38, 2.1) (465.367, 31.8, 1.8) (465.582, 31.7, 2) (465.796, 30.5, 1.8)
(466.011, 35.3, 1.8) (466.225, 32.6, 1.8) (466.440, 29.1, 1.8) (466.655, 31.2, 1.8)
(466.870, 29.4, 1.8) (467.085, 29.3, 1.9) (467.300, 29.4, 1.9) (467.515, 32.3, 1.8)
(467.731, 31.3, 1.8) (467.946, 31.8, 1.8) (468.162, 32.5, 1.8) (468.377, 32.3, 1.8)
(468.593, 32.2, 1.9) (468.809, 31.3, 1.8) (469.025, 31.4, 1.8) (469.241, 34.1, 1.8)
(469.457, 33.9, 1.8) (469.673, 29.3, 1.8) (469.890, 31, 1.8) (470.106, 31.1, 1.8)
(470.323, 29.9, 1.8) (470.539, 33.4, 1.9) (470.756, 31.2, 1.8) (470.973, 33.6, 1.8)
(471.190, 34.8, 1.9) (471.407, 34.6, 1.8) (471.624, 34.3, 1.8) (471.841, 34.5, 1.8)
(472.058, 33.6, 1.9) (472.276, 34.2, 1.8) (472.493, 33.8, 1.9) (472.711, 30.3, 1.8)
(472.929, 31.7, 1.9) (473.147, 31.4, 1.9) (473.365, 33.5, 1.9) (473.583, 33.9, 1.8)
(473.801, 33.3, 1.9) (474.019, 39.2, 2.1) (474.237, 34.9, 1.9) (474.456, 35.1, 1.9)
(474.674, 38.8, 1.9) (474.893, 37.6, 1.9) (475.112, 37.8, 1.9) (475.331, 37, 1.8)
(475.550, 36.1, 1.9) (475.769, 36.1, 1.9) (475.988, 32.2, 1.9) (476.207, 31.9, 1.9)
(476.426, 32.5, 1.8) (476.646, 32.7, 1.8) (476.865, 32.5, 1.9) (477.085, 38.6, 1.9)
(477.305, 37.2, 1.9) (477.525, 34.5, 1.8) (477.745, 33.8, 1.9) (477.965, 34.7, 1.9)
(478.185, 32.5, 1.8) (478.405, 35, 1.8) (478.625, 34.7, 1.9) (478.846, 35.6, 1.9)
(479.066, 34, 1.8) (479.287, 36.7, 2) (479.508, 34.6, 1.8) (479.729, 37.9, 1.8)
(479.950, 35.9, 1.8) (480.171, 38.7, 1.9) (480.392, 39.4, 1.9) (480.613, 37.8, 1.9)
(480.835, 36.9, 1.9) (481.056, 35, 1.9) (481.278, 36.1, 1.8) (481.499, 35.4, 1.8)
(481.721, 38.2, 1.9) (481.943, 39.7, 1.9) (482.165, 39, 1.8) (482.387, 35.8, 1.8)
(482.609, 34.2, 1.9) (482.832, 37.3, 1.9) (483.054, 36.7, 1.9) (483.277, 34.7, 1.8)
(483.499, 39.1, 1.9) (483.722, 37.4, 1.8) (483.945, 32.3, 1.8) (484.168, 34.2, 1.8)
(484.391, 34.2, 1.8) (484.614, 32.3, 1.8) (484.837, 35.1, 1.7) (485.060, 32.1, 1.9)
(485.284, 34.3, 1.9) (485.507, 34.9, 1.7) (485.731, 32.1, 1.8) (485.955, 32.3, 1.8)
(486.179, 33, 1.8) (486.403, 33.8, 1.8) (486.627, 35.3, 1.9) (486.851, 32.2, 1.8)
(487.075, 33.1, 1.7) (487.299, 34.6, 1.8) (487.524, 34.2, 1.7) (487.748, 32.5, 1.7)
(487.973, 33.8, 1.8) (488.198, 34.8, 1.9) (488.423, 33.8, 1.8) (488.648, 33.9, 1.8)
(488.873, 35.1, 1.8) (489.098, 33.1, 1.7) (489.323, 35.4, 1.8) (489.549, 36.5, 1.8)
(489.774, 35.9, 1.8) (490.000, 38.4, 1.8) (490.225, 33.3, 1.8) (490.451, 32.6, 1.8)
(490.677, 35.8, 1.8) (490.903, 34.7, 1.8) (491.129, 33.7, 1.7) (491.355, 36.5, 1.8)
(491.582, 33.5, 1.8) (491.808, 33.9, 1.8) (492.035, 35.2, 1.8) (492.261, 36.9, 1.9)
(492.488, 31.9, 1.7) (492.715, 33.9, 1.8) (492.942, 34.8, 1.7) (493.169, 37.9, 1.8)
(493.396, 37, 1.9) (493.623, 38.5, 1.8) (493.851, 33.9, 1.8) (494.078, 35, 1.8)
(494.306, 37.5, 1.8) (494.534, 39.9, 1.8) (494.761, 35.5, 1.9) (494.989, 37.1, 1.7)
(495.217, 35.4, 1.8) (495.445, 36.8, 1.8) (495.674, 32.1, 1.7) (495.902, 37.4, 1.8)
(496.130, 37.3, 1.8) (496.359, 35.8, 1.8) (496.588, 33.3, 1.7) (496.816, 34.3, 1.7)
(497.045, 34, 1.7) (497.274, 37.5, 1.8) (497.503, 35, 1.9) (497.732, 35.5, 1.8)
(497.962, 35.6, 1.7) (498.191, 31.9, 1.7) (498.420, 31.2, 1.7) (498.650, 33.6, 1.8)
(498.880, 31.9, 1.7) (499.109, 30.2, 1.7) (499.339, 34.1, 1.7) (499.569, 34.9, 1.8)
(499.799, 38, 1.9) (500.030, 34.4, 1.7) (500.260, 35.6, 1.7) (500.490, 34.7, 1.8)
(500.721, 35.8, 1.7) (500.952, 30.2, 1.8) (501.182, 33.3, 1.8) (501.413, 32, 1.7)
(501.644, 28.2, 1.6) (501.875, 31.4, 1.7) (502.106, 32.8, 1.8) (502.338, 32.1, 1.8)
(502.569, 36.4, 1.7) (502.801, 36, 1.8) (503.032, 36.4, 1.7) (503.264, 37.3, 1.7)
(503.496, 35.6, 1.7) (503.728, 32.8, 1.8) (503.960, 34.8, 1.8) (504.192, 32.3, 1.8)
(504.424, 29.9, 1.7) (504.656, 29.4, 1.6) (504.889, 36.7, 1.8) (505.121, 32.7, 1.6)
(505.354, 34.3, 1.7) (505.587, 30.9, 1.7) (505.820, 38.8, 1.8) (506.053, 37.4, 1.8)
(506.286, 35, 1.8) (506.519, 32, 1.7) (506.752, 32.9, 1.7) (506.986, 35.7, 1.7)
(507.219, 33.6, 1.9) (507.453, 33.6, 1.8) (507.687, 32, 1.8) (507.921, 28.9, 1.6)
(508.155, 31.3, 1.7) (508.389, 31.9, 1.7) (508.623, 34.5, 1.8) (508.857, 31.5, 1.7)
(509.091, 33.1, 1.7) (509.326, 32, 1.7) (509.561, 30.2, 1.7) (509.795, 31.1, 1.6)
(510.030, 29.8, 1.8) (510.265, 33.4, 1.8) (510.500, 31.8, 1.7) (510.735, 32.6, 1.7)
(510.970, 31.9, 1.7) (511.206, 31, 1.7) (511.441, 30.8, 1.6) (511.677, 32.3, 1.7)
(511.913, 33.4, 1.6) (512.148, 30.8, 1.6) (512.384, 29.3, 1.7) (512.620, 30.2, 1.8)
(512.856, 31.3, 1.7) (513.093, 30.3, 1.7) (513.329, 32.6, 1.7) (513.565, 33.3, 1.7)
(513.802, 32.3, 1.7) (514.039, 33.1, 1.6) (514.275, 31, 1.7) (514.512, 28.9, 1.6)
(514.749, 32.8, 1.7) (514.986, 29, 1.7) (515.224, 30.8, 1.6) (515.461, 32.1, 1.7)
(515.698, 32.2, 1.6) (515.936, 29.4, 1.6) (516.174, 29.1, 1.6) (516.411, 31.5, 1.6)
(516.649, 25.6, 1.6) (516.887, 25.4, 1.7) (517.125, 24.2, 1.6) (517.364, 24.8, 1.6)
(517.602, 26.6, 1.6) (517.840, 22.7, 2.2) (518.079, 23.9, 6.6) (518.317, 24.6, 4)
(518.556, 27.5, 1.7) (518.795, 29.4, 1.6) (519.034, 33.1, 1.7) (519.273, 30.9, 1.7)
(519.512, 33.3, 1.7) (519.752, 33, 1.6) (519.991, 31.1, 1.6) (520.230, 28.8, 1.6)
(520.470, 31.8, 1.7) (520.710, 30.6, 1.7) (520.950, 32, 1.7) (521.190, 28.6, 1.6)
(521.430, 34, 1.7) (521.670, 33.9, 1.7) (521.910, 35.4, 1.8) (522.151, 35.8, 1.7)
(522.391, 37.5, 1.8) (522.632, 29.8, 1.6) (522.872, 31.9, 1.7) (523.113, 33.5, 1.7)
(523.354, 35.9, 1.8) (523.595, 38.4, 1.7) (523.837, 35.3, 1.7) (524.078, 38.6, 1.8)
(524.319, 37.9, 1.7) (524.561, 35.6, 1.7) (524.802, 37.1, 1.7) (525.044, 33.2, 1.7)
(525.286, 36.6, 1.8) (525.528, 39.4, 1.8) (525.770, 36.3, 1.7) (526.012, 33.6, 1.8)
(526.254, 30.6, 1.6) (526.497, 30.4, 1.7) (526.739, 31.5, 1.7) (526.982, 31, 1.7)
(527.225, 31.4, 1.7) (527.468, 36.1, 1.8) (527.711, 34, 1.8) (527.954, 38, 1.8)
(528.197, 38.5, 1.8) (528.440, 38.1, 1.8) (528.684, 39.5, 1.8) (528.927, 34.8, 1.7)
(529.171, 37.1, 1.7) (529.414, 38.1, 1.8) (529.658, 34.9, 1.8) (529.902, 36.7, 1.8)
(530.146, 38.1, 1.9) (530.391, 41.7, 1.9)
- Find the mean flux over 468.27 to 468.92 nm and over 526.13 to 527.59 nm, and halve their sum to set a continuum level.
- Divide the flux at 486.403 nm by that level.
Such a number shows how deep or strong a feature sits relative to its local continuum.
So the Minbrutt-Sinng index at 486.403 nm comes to 1.06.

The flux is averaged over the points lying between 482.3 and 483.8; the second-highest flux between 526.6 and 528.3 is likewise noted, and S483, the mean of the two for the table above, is 37.2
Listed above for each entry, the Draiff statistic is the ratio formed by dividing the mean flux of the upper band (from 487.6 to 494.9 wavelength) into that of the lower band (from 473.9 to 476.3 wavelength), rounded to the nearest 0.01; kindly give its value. 1.03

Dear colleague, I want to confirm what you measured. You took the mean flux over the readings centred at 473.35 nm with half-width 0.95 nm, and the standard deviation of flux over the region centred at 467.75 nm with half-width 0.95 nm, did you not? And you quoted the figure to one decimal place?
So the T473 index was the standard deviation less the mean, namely -32.2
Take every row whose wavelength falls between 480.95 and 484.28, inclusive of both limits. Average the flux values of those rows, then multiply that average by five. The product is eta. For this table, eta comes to 182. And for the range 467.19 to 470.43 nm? 158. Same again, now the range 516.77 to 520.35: 140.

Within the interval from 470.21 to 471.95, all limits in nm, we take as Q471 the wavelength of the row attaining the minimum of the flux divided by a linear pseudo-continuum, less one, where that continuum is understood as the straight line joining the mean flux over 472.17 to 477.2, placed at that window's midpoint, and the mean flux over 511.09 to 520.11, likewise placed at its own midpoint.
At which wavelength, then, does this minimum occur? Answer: 470.323 nm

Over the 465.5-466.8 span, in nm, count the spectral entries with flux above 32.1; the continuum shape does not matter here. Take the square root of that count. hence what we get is 1.4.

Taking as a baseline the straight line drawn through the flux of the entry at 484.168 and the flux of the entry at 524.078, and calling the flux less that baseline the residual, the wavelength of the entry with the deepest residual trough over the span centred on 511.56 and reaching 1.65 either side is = 512.384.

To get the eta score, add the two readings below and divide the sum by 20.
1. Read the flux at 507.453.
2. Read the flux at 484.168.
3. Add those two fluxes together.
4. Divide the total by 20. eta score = 3.39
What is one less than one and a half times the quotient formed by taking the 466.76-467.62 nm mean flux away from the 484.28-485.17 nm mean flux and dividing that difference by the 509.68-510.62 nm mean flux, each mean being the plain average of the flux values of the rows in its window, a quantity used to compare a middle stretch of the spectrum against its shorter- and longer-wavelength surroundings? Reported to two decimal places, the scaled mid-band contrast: -0.84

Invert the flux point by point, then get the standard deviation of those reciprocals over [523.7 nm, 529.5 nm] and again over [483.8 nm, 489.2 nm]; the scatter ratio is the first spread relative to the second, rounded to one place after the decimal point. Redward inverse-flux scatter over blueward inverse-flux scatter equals 2.5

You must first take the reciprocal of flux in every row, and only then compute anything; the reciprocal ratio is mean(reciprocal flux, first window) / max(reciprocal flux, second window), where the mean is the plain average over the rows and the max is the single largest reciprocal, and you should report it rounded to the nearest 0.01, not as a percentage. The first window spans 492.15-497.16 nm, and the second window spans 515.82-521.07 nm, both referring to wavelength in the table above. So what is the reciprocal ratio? 0.64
